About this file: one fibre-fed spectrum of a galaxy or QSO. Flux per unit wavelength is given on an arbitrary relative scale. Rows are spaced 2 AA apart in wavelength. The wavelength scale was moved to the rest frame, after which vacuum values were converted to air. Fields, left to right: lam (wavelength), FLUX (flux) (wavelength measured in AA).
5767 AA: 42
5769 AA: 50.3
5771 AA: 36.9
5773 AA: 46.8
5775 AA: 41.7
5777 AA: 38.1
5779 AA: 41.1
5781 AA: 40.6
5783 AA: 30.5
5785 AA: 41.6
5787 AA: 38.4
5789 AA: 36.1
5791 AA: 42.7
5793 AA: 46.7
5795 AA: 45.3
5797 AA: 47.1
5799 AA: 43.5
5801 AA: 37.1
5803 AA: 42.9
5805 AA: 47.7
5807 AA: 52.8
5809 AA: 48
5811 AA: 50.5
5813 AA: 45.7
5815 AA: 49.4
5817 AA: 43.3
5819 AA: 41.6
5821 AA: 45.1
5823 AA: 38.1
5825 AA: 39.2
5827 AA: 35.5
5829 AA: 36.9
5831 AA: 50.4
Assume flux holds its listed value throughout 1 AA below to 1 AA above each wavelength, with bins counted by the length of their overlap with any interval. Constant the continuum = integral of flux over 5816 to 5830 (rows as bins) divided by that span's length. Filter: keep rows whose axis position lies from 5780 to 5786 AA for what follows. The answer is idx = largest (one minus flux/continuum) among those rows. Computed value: 0.237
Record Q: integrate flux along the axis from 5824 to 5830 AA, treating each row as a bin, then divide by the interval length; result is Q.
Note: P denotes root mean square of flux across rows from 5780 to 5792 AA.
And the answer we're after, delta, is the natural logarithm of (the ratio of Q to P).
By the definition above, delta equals -0.04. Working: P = 38.5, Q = 37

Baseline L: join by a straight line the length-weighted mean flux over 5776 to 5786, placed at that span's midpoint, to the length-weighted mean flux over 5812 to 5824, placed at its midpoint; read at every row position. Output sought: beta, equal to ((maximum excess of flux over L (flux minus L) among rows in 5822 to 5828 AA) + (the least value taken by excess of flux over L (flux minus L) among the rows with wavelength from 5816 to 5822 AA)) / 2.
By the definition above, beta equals -4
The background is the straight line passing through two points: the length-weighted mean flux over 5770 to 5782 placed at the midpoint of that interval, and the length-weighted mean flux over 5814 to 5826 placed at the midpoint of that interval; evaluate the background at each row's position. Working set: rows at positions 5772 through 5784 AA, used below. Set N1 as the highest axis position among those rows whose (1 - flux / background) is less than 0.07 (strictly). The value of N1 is 5781 AA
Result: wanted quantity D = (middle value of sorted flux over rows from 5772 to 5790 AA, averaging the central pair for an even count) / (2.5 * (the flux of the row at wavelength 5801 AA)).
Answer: 0.438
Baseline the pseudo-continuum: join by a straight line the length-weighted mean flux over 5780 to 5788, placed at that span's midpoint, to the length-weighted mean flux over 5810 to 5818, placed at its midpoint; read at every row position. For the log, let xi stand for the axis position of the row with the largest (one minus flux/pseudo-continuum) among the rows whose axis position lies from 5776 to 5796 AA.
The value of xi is 5783 AA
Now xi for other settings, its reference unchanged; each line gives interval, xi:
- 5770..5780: 5777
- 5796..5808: 5801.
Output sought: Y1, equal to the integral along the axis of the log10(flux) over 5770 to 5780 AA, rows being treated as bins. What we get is 16.1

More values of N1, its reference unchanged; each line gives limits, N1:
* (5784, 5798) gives 5797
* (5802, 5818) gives 5817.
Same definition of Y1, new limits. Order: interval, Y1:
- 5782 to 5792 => 15.8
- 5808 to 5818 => 16.7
